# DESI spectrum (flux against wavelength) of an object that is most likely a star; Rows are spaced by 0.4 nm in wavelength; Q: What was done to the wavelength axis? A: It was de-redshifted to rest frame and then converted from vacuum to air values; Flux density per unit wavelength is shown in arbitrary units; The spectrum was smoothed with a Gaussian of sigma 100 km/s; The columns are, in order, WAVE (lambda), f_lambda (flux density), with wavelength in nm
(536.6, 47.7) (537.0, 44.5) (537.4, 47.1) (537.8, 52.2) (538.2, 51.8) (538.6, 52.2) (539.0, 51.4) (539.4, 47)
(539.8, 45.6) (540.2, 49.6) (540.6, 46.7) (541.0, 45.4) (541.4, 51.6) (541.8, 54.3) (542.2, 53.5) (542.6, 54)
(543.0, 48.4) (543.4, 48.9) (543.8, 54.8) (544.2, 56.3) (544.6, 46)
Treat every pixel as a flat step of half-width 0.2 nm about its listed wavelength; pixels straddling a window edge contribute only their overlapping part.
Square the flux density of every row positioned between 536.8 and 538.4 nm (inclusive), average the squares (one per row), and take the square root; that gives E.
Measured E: 49.0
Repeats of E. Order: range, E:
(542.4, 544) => 51.6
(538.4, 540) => 49.1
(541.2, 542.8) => 53.4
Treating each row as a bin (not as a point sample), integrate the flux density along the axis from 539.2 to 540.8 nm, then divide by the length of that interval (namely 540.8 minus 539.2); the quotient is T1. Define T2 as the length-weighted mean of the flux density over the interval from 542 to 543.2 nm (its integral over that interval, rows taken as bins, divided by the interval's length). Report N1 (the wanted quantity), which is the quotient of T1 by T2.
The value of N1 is 0.91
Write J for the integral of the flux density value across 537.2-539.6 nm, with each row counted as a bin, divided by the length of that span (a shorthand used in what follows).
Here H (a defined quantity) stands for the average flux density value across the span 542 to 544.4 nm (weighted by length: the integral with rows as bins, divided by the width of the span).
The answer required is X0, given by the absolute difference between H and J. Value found 2.4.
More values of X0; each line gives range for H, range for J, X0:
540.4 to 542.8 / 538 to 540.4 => 1.3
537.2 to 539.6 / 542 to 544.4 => 2.4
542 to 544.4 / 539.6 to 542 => 3.8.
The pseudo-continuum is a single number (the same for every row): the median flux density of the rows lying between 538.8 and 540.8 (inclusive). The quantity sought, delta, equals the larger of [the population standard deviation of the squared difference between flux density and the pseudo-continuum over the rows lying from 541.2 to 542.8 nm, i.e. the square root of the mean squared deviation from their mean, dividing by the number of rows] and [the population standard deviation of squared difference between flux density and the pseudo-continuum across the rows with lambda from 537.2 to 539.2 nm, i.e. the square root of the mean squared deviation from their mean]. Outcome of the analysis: 12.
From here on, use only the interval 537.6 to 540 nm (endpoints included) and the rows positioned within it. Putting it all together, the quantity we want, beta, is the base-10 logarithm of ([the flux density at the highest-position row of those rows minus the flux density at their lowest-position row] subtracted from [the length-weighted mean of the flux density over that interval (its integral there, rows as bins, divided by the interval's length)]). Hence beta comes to 1.75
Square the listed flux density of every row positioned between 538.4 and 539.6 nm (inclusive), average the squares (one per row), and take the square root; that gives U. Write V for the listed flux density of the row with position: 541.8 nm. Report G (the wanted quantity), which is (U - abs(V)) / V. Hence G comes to -0.07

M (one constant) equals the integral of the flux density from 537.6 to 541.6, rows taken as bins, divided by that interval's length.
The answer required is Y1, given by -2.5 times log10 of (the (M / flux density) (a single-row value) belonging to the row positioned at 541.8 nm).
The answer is 0.10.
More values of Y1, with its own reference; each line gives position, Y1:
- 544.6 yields -0.08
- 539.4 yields -0.05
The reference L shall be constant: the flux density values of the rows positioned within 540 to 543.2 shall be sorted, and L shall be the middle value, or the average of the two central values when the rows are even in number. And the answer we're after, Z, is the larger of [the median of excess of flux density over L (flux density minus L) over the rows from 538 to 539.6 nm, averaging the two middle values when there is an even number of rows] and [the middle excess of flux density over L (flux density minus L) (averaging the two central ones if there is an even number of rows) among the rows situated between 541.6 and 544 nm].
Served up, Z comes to 3.15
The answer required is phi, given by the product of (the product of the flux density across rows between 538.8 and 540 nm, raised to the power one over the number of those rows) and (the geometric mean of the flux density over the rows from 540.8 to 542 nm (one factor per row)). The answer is 2411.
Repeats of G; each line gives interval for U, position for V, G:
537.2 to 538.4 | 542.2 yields -0.06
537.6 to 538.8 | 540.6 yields 0.11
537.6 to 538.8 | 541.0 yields 0.15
